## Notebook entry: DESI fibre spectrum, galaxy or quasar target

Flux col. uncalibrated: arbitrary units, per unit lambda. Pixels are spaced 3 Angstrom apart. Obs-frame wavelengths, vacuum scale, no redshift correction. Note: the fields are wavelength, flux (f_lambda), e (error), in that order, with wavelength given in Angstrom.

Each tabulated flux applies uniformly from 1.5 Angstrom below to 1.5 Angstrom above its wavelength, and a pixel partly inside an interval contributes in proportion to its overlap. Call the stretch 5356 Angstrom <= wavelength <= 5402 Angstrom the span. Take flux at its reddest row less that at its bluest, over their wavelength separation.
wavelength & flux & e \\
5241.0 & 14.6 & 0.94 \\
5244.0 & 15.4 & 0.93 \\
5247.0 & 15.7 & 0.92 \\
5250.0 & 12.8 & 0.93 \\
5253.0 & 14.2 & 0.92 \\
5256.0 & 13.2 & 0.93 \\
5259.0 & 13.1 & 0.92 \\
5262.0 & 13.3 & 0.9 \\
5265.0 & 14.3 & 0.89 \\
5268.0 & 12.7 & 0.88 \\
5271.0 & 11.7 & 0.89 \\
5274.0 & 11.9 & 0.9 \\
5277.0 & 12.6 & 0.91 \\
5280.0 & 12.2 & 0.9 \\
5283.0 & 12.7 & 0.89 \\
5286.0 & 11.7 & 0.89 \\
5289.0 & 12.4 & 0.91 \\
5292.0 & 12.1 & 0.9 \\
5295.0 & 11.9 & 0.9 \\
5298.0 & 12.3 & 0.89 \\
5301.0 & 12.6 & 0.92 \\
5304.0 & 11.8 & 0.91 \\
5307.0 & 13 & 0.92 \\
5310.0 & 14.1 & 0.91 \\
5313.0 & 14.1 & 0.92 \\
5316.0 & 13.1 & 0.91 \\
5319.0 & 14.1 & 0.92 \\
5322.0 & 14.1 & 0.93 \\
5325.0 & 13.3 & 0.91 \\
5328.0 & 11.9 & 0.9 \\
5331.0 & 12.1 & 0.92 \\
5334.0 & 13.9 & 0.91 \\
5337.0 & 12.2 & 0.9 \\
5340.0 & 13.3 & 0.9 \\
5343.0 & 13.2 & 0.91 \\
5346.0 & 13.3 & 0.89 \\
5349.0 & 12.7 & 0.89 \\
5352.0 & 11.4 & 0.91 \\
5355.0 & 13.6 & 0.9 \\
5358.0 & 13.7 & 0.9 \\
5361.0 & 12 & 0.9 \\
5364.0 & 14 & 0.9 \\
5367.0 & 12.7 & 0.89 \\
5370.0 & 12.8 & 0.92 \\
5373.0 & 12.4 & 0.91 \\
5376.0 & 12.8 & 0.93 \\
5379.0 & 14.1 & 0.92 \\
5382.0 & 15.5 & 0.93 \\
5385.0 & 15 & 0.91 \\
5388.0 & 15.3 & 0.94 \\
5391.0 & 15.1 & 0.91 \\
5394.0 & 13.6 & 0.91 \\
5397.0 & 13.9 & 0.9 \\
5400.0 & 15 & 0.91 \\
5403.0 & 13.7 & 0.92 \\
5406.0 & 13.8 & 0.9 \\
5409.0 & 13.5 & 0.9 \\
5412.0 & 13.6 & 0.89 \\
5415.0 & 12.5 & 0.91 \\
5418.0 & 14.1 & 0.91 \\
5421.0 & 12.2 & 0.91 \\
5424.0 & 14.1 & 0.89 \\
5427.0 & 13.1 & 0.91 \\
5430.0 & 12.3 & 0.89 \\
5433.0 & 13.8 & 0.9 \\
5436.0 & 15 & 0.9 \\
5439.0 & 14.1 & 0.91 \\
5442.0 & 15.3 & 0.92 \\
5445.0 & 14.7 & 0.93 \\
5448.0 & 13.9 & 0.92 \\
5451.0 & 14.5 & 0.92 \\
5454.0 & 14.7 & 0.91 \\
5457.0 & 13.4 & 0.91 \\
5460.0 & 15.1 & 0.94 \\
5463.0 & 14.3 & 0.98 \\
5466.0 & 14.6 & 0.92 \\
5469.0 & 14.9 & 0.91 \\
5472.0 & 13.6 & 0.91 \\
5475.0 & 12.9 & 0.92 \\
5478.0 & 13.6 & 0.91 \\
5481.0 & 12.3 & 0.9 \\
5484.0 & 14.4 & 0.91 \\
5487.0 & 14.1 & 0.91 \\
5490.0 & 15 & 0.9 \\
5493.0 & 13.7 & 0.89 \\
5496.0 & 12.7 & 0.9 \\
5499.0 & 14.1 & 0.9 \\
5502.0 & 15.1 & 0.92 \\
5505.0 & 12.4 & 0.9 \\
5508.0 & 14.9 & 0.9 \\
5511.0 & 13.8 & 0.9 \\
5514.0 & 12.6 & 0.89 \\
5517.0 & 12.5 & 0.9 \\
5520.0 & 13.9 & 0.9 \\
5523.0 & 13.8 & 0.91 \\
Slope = 0.03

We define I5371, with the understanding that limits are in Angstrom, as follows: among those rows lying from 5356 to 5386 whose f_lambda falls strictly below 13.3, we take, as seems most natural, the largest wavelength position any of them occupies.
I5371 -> 5376.0 Angstrom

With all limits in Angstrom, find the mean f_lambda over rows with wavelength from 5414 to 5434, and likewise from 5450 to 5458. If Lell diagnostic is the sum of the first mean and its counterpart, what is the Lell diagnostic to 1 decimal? 27.4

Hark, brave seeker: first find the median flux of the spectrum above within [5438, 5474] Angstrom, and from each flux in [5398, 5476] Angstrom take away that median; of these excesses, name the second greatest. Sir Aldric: 0.55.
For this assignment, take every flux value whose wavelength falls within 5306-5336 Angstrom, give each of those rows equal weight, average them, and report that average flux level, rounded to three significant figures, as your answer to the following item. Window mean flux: 13.4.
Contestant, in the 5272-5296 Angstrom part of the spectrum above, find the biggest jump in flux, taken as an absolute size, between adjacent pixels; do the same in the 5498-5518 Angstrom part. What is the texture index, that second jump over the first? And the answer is 2.7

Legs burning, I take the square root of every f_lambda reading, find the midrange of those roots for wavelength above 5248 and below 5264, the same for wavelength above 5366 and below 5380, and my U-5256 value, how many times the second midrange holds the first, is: 0.99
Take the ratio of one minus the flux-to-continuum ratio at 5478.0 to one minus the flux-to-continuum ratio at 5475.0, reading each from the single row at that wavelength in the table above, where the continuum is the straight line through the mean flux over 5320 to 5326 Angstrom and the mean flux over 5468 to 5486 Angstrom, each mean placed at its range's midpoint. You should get 0.0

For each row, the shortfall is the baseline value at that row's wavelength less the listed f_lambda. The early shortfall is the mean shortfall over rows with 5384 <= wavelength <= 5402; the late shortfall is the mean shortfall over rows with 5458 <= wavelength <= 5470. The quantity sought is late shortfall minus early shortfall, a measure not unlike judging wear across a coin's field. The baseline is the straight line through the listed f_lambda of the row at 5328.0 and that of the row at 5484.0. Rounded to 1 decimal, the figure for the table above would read 1.1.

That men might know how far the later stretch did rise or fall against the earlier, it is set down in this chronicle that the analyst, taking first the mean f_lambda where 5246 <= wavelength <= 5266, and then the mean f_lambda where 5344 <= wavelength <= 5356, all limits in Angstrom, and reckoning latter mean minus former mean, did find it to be -1.0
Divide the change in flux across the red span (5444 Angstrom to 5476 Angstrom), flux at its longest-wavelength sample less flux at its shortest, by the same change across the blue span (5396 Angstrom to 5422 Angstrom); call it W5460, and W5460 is 1.1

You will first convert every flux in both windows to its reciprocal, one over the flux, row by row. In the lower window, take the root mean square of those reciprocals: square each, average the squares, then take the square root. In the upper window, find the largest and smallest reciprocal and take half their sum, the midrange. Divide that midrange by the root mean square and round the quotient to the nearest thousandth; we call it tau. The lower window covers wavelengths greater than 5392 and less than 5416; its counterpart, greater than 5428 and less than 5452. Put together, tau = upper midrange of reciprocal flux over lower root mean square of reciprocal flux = 1.001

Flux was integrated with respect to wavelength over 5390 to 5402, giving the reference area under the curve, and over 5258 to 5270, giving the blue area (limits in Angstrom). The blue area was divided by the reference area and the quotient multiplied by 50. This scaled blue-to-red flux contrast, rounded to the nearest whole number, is 46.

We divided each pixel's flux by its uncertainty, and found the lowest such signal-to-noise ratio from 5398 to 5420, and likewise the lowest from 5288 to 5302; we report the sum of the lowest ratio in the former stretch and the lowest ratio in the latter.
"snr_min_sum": 27.0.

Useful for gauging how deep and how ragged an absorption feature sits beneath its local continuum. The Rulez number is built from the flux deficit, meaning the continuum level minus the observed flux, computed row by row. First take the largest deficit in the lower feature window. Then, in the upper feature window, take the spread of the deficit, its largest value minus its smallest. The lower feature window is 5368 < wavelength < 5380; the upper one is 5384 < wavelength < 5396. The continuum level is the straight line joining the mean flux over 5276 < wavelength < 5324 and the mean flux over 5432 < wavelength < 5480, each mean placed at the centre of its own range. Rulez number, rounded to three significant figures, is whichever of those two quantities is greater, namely 1.76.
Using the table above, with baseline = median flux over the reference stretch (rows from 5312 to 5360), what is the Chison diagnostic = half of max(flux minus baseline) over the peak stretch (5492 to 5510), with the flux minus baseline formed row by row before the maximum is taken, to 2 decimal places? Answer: 0.90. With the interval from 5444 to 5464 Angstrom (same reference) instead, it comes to 0.90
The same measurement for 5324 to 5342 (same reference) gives 0.30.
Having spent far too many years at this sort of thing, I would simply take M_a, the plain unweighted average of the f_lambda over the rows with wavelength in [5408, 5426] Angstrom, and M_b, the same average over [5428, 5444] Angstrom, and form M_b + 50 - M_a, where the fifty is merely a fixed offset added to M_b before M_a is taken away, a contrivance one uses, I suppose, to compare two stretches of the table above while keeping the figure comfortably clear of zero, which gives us 50.8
